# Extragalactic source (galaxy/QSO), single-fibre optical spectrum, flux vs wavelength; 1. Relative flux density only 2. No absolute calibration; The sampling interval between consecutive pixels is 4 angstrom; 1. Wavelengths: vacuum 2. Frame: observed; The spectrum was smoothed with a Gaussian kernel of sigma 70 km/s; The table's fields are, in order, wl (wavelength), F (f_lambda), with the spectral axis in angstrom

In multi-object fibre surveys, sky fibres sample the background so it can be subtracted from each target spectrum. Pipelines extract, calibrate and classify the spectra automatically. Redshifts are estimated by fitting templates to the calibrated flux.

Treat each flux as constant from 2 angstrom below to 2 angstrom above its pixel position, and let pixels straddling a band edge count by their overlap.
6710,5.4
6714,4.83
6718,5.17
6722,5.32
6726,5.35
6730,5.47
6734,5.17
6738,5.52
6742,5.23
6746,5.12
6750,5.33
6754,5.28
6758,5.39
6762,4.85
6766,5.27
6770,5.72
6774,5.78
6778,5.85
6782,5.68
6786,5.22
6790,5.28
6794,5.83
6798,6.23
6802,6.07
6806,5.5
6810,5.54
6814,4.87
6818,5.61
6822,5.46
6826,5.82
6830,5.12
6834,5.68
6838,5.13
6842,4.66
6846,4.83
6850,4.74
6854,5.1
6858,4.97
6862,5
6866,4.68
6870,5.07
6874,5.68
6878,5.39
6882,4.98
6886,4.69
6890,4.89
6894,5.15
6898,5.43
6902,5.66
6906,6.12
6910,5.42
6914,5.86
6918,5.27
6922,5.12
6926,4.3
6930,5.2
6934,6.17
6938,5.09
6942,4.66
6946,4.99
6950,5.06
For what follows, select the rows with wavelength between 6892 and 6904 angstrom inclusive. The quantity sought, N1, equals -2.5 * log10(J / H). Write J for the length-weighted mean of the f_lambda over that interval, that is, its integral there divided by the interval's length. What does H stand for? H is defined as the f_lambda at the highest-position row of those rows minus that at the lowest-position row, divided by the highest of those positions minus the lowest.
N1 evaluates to -5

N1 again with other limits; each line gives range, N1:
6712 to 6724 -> -5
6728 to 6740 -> -7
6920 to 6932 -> -7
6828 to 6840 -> -9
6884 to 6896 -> -5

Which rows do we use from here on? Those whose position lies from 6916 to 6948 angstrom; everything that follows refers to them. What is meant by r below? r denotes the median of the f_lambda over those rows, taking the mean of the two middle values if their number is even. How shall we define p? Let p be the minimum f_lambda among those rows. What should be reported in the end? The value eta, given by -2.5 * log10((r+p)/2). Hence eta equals -1.68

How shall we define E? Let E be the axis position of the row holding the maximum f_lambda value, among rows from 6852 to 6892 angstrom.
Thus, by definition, 6874 angstrom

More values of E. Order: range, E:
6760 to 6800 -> 6798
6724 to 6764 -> 6738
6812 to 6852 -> 6826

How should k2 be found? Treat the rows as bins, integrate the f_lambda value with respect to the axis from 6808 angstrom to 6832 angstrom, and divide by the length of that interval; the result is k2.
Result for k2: 5.40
